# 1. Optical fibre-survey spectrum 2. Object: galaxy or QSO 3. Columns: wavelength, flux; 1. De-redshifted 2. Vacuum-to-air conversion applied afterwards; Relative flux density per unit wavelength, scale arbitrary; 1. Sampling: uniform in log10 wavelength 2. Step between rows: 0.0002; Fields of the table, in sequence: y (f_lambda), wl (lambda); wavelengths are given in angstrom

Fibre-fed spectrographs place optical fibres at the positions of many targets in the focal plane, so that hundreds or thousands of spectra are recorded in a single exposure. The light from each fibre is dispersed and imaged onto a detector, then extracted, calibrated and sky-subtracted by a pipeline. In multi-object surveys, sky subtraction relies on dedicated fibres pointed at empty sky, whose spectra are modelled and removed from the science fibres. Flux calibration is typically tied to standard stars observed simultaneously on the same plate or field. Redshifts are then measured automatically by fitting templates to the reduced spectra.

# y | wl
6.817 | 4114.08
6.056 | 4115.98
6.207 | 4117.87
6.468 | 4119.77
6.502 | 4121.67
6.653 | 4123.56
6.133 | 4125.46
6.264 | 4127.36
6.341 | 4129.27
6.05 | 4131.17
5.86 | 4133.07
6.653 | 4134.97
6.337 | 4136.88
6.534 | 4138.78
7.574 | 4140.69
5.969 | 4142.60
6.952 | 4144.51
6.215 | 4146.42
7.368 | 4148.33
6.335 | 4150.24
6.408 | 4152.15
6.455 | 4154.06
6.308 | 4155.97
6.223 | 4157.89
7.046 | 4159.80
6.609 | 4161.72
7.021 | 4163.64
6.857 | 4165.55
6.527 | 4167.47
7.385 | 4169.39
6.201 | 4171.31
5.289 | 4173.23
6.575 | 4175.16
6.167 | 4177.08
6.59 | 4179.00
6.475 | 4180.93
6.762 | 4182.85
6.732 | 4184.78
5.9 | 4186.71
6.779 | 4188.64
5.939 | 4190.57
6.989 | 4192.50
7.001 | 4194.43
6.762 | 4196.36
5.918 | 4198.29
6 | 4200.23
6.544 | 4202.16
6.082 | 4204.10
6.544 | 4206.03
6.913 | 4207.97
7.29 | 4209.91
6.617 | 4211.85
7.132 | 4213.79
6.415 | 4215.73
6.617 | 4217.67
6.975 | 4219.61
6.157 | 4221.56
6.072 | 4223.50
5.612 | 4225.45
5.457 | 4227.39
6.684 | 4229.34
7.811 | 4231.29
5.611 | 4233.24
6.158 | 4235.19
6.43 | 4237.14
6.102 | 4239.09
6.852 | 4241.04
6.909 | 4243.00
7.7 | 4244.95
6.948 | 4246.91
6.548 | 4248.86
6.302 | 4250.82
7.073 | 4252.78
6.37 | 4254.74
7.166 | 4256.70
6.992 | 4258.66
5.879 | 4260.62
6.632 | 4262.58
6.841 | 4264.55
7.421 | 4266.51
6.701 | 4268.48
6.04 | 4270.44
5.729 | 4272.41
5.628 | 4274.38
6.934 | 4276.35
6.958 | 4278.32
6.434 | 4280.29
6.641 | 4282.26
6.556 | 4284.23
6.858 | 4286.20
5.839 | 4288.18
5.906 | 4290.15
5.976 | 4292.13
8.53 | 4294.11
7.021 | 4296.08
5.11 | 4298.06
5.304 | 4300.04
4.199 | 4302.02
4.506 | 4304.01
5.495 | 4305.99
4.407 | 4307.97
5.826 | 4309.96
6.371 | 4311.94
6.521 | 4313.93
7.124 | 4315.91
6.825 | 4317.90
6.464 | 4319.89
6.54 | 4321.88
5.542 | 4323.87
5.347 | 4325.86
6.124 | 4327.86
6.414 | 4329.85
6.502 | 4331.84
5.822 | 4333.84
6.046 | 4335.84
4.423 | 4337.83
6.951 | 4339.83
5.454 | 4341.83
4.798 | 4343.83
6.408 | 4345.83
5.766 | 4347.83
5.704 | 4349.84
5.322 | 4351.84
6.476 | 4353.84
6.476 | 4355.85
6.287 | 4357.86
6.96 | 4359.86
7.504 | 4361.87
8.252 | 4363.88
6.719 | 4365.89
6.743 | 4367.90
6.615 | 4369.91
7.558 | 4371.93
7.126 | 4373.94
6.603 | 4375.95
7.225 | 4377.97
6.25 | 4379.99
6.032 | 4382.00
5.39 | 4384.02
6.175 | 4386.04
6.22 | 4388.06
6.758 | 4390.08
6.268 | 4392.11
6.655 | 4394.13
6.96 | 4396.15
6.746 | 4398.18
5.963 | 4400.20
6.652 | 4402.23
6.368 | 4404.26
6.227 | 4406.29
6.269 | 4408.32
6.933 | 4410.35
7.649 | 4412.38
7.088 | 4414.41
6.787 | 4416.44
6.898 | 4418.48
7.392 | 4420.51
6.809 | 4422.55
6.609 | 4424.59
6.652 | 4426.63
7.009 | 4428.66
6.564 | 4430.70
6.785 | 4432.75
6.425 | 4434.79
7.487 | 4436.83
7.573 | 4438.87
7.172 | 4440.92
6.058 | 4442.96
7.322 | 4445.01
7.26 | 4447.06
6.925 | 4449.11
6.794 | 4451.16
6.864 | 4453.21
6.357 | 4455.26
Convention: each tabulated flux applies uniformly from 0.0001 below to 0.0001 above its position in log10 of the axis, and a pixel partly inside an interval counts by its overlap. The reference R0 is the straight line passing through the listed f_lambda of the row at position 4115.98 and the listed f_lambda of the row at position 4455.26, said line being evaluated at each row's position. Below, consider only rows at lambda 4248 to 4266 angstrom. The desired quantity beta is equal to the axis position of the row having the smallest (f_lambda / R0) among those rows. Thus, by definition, 4260.62 angstrom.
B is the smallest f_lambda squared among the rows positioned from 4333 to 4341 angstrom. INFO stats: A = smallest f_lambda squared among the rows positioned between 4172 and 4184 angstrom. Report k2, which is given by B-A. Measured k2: -8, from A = 28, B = 20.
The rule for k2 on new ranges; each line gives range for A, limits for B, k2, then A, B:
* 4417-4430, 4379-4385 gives -15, 44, 29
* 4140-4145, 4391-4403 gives 0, 36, 36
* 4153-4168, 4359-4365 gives 10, 39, 48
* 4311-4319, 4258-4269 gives -6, 41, 35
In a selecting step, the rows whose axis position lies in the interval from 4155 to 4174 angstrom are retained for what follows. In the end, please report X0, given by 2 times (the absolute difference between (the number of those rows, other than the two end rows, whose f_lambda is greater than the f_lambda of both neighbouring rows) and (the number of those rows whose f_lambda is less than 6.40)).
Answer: 2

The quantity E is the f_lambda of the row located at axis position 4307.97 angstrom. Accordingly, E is 4.407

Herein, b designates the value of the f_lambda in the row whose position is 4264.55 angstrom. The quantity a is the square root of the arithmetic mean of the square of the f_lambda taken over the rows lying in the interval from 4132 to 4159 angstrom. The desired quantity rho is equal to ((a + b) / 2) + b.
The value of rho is 13.5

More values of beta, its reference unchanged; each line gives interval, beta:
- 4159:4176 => 4173.23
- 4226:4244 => 4227.39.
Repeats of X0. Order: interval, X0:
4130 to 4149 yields 4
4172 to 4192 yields 0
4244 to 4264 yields 2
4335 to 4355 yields 10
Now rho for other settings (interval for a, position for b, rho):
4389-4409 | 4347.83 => 11.9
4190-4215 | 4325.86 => 11.3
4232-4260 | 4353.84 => 13.1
